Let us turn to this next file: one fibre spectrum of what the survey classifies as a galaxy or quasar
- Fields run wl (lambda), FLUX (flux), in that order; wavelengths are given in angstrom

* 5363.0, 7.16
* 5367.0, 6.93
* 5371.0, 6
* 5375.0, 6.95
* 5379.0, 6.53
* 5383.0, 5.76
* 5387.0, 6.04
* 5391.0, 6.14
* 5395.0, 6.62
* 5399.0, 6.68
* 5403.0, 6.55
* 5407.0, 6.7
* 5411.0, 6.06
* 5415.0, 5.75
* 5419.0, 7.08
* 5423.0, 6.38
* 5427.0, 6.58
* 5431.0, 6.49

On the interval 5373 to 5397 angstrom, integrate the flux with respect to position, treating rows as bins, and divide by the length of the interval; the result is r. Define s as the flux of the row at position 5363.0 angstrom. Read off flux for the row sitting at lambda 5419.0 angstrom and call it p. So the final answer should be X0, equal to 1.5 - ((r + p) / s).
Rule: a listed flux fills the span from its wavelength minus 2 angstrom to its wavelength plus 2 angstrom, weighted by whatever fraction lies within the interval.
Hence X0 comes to -0.374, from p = 7.08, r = 6.34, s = 7.16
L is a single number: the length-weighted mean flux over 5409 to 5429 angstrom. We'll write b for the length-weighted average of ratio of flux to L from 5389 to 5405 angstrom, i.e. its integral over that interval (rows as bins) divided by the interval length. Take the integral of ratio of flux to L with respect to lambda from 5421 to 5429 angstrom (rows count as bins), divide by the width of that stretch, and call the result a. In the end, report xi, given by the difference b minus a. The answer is 0.003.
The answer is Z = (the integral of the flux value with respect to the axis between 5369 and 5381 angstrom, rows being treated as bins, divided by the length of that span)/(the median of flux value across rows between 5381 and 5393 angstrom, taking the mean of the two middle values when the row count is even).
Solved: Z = 1.08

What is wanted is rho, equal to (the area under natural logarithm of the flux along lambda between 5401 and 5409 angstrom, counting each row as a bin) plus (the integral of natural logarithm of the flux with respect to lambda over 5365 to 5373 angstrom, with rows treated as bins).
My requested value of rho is 30.0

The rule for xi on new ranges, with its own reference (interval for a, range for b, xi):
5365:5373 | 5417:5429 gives 0.034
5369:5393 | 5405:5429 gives 0.030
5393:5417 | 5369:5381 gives 0.016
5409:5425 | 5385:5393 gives -0.036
